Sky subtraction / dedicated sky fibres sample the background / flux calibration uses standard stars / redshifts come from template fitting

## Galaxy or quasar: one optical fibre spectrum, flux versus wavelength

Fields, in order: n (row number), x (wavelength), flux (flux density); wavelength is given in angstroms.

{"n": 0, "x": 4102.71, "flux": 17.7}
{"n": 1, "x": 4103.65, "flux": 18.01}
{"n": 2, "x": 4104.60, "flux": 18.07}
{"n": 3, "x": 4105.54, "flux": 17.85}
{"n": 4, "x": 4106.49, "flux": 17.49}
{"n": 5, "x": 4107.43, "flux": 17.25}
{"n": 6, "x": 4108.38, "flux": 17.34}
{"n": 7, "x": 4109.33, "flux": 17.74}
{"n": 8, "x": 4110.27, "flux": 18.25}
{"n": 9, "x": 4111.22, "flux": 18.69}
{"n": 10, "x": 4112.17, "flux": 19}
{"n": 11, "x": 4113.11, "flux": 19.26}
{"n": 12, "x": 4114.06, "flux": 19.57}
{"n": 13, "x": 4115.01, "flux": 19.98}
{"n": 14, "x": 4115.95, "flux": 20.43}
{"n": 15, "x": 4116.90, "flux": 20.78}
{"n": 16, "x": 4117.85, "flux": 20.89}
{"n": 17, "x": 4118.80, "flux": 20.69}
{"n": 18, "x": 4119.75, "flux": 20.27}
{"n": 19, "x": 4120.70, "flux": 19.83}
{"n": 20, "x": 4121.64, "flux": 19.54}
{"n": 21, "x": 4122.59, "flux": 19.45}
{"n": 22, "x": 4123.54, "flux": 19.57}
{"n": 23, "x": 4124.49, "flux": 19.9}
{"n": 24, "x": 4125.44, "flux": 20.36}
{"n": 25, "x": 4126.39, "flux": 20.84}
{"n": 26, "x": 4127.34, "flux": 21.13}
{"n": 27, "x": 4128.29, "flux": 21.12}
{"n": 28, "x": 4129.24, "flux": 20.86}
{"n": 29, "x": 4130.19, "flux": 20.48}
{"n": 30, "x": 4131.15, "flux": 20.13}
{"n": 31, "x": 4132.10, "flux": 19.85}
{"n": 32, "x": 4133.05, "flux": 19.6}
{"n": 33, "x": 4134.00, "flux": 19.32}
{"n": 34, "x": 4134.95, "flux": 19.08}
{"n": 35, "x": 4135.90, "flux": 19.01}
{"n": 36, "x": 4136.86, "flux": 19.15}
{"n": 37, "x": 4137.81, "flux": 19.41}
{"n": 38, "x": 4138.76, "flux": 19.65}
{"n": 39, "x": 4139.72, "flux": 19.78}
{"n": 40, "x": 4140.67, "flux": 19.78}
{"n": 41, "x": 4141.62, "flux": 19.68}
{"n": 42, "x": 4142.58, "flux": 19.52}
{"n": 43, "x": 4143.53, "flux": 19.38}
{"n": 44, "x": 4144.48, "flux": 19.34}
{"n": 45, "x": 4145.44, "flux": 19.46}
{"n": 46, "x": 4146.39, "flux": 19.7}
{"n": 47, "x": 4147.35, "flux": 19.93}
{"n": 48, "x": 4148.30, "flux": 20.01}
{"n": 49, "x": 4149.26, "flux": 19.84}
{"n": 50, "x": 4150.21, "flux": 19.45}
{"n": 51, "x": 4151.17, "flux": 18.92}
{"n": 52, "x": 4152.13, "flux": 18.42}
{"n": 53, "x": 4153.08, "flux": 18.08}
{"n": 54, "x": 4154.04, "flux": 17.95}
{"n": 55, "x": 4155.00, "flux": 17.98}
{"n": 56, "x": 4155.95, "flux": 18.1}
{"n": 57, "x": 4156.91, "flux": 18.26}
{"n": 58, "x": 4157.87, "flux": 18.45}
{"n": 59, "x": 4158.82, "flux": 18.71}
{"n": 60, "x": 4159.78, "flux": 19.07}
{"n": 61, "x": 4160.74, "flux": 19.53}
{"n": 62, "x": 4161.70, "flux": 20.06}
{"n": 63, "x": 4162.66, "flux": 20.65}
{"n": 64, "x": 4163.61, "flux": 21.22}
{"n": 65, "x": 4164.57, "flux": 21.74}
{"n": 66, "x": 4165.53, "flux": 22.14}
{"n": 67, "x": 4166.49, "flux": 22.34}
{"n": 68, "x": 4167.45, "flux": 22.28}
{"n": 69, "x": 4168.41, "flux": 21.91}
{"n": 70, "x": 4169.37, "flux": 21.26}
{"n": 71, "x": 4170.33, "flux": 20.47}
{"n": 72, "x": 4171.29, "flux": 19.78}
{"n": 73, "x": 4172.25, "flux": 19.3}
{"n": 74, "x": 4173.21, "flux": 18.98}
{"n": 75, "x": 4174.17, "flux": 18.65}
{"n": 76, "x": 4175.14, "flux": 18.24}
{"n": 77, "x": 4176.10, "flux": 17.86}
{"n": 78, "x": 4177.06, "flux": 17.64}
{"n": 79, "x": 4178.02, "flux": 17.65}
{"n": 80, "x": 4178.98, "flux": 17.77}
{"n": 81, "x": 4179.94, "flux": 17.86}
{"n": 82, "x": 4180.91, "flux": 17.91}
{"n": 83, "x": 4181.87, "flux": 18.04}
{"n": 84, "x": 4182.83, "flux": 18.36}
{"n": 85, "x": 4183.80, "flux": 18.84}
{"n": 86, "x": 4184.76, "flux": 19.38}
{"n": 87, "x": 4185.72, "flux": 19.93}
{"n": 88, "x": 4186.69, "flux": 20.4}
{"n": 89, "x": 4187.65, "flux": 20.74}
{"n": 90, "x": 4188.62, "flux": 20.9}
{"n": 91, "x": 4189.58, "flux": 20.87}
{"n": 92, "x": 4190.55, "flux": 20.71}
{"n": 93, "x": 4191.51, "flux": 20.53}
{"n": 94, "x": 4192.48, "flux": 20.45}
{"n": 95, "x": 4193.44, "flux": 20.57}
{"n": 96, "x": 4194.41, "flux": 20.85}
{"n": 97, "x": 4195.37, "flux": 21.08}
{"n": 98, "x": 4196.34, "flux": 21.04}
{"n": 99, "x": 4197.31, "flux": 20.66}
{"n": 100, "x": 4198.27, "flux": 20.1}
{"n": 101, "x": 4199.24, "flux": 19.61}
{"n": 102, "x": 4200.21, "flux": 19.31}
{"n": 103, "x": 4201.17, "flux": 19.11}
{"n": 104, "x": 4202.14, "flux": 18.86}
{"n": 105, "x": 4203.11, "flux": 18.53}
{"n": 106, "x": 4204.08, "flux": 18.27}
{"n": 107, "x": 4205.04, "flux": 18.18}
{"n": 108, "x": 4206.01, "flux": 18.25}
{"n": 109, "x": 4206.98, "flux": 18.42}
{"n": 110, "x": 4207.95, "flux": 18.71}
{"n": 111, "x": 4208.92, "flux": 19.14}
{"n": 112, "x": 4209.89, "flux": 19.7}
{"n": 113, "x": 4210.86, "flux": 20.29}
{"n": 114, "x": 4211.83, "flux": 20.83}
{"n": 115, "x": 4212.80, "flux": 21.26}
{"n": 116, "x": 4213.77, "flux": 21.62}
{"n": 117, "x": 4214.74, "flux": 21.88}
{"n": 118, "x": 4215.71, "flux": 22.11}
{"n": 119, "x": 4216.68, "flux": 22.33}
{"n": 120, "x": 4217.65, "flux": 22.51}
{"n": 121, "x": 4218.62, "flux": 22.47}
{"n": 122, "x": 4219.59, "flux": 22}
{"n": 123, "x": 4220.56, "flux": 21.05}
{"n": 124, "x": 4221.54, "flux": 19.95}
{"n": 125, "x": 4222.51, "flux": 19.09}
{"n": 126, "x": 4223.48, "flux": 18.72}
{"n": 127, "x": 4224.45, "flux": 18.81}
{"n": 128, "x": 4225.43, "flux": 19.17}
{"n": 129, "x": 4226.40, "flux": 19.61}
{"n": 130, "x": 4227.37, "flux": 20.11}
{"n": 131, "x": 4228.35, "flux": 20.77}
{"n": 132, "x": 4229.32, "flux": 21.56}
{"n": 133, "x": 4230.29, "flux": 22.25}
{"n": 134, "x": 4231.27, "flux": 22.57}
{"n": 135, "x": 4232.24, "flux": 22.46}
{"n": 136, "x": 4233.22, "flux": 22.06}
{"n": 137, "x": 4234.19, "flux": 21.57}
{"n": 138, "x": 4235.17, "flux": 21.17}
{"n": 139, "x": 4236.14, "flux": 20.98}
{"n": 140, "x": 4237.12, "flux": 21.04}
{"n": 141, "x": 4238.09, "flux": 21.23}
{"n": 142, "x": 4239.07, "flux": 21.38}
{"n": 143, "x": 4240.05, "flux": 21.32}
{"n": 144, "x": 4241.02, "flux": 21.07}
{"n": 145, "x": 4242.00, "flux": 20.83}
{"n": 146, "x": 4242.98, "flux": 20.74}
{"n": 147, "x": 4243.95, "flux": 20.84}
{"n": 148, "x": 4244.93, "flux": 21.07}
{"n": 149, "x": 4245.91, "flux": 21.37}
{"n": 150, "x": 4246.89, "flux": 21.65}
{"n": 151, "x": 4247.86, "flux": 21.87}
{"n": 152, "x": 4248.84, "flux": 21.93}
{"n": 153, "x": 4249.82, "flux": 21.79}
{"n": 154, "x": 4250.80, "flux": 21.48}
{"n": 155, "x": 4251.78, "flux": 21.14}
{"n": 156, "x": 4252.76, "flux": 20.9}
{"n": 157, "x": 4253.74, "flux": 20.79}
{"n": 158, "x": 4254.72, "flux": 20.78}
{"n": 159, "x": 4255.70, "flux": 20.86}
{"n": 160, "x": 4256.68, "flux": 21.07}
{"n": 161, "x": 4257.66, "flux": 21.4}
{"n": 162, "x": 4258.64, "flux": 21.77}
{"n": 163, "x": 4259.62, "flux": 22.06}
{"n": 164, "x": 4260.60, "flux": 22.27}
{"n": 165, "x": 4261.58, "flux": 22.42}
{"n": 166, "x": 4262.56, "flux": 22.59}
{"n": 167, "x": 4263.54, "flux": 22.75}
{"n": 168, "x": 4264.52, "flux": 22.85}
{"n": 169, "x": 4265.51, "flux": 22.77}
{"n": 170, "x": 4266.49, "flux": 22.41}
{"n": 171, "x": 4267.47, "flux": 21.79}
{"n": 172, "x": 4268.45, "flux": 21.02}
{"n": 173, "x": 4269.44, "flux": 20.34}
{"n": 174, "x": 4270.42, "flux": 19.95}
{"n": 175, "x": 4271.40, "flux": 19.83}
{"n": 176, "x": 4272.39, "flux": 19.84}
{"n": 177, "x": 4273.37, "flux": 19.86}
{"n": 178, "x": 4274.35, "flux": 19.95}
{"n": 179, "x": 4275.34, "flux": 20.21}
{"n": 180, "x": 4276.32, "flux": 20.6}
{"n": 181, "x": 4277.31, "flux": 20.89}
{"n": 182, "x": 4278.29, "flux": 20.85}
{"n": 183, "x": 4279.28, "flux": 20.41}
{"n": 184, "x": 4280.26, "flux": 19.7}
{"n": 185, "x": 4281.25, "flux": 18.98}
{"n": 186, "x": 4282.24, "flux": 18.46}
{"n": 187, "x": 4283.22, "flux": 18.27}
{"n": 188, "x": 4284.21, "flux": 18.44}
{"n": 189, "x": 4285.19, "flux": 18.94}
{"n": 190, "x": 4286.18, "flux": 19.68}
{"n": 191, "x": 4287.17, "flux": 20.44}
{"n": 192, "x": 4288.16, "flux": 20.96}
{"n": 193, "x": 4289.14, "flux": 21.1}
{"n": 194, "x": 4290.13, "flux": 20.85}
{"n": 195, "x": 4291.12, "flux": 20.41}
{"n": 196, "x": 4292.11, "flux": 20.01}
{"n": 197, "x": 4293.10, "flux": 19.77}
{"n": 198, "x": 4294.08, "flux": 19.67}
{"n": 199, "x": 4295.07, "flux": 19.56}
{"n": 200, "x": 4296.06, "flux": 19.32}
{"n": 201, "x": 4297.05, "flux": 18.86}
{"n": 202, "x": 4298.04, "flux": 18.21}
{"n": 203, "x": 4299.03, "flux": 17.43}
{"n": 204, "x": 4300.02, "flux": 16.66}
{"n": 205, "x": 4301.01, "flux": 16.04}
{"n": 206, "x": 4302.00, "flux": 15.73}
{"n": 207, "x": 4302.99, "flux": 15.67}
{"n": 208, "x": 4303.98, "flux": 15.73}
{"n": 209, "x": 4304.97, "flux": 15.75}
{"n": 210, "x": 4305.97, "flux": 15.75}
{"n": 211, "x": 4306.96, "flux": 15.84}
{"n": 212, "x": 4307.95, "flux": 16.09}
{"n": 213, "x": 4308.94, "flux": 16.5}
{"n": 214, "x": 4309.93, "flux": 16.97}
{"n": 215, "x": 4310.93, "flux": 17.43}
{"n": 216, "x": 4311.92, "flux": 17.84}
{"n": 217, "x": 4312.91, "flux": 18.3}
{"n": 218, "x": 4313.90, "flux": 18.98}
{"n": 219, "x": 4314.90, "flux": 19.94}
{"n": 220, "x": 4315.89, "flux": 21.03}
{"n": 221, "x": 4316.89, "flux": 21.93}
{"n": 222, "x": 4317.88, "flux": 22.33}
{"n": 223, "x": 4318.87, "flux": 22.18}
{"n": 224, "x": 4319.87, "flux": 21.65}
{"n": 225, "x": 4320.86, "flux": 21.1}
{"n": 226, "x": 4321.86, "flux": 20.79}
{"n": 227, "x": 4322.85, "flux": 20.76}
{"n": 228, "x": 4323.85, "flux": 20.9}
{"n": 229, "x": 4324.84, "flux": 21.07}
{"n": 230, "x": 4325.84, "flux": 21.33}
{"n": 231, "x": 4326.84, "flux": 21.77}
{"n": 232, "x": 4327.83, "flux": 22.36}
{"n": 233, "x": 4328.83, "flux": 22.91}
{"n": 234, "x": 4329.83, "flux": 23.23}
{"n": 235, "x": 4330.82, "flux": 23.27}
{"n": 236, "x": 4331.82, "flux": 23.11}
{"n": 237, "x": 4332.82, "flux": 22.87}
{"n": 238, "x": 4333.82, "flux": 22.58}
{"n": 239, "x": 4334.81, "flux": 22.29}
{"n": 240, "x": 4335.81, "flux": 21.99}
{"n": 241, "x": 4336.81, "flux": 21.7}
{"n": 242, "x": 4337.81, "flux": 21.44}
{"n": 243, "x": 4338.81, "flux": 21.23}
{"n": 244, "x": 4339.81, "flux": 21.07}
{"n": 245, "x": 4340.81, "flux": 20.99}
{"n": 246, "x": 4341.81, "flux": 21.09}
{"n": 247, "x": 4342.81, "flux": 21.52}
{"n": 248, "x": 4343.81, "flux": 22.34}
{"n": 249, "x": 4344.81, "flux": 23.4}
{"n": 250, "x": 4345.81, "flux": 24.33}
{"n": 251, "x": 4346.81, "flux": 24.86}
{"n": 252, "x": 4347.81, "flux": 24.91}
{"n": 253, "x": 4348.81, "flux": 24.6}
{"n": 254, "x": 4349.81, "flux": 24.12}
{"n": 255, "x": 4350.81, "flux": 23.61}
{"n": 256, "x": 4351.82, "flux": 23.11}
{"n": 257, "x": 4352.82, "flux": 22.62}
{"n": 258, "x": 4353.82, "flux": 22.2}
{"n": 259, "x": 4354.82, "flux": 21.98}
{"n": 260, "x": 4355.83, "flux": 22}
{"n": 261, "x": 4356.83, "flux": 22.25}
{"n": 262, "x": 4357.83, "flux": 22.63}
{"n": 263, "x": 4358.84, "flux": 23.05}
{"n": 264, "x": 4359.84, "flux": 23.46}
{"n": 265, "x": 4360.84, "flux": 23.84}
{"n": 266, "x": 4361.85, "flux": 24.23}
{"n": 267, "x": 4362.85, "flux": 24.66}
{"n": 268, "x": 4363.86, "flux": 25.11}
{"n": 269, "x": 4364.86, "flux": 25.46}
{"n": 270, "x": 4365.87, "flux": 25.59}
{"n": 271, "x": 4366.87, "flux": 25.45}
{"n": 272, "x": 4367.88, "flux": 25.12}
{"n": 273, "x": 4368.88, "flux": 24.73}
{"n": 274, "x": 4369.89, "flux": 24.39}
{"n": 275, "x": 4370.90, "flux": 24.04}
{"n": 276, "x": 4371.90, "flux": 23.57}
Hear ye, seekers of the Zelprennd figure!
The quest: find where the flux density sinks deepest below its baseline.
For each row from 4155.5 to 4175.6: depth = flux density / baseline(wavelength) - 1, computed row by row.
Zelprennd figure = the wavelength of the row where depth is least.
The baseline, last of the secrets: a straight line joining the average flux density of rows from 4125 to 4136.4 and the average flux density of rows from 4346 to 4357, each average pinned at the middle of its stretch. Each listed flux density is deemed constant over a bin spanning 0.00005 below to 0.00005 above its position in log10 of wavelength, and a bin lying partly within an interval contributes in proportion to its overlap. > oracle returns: 4175.14 angstroms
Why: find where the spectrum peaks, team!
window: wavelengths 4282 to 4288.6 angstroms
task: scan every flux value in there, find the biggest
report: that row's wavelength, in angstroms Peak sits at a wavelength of 4288.16 angstroms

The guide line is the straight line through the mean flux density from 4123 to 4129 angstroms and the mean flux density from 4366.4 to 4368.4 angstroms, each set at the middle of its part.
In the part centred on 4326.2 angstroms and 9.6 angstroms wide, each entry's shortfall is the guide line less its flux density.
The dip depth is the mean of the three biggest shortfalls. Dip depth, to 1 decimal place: 3.6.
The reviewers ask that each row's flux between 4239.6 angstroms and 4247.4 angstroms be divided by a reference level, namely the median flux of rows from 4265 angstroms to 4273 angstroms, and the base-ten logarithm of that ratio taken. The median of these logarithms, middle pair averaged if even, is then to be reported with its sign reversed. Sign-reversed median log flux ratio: -0.008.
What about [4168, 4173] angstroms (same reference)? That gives 0.004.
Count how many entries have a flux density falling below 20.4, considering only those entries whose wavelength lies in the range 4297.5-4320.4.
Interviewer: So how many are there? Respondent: 18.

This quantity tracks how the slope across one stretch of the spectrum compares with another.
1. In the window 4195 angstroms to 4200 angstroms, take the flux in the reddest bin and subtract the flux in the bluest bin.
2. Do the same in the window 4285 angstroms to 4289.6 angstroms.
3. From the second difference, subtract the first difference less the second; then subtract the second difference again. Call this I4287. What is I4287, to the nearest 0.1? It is 3.6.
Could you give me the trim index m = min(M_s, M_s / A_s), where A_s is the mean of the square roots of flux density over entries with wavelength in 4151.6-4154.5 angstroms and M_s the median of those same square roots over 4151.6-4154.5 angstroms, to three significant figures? 0.998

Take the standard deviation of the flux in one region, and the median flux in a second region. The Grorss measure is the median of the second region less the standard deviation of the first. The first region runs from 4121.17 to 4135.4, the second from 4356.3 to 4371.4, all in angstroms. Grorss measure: 23.7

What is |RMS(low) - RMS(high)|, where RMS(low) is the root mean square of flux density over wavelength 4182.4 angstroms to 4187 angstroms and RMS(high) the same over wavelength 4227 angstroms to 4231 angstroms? 1.8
